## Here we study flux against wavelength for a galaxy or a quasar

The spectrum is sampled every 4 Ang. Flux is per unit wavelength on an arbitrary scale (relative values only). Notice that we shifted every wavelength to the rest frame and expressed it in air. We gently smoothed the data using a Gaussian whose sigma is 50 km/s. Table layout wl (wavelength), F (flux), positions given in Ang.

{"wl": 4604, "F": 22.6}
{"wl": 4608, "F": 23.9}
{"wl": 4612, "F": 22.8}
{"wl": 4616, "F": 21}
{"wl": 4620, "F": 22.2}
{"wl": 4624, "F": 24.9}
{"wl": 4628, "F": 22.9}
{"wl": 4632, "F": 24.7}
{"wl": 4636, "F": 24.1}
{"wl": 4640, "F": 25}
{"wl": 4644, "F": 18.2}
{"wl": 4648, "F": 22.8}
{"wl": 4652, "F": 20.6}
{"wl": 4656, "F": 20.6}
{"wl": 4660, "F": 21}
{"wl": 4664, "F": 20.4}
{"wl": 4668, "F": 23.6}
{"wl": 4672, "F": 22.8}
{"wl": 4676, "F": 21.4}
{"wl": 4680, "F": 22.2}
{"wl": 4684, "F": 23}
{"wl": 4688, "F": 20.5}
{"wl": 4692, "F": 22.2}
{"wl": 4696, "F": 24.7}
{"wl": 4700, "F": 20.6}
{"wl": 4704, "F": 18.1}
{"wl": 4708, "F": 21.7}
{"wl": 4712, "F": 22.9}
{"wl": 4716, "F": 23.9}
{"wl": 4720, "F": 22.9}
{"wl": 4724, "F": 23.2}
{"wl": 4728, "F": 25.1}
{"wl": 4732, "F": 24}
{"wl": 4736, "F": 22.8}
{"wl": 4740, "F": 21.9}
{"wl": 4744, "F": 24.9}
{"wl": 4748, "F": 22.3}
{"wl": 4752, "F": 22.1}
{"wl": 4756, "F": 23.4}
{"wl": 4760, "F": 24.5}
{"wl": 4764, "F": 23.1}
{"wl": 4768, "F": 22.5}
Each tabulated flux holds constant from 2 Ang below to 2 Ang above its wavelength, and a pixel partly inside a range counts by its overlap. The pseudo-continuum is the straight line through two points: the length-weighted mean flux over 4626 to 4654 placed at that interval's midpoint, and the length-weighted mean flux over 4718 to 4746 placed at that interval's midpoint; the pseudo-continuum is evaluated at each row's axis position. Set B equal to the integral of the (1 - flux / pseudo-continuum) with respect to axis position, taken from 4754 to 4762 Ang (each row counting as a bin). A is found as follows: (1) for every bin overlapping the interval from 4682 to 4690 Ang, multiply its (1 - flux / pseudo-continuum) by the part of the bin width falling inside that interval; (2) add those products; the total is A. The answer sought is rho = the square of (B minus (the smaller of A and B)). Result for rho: 0.00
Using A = 0.46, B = -0.05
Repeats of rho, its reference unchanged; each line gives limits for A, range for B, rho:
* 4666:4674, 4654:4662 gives 0.64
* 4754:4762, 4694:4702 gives 0.06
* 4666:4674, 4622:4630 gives 0.00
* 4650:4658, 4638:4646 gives 0.00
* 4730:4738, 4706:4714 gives 0.09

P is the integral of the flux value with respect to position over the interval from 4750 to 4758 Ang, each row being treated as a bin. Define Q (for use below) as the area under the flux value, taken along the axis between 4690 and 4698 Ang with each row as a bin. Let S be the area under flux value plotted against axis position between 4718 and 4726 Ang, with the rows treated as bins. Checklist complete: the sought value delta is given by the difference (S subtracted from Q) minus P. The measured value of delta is -179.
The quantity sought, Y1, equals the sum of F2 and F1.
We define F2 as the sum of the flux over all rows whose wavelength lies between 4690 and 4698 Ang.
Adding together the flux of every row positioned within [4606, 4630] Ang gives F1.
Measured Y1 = 185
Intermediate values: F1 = 138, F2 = 47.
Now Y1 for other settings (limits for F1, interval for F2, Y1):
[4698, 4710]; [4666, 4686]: 173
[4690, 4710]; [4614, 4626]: 175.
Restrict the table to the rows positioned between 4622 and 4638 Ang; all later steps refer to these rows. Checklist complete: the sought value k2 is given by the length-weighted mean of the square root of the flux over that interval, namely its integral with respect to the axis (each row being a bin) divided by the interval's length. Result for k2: 4.91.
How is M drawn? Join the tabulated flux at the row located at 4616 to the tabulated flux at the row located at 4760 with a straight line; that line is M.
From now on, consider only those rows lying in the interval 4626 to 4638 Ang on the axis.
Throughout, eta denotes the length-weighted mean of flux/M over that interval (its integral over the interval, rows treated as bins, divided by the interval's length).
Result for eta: 1.12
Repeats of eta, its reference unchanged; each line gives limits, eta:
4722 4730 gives 1.02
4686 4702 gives 0.96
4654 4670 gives 0.97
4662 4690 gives 0.98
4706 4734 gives 0.99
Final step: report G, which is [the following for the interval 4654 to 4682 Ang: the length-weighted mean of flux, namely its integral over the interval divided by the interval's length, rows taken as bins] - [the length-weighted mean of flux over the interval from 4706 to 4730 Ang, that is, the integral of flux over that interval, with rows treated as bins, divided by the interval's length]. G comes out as -1.6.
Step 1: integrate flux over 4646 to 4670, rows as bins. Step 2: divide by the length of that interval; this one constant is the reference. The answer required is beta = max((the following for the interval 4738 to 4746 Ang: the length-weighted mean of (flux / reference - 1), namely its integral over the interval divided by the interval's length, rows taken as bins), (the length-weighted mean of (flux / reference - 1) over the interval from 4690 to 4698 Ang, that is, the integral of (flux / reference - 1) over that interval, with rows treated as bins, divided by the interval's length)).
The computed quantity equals 0.091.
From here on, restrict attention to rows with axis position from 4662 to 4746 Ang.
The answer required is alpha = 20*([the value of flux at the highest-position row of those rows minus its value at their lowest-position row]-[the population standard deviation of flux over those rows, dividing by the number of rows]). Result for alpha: 57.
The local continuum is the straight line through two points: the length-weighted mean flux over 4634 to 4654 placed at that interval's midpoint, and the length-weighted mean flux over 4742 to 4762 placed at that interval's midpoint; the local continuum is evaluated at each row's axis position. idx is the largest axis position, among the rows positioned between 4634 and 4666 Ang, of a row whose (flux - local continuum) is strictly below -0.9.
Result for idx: 4664 Ang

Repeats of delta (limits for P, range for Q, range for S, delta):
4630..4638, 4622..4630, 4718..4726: -188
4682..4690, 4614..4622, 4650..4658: -166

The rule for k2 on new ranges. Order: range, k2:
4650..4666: 4.54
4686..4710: 4.61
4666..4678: 4.75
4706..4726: 4.79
